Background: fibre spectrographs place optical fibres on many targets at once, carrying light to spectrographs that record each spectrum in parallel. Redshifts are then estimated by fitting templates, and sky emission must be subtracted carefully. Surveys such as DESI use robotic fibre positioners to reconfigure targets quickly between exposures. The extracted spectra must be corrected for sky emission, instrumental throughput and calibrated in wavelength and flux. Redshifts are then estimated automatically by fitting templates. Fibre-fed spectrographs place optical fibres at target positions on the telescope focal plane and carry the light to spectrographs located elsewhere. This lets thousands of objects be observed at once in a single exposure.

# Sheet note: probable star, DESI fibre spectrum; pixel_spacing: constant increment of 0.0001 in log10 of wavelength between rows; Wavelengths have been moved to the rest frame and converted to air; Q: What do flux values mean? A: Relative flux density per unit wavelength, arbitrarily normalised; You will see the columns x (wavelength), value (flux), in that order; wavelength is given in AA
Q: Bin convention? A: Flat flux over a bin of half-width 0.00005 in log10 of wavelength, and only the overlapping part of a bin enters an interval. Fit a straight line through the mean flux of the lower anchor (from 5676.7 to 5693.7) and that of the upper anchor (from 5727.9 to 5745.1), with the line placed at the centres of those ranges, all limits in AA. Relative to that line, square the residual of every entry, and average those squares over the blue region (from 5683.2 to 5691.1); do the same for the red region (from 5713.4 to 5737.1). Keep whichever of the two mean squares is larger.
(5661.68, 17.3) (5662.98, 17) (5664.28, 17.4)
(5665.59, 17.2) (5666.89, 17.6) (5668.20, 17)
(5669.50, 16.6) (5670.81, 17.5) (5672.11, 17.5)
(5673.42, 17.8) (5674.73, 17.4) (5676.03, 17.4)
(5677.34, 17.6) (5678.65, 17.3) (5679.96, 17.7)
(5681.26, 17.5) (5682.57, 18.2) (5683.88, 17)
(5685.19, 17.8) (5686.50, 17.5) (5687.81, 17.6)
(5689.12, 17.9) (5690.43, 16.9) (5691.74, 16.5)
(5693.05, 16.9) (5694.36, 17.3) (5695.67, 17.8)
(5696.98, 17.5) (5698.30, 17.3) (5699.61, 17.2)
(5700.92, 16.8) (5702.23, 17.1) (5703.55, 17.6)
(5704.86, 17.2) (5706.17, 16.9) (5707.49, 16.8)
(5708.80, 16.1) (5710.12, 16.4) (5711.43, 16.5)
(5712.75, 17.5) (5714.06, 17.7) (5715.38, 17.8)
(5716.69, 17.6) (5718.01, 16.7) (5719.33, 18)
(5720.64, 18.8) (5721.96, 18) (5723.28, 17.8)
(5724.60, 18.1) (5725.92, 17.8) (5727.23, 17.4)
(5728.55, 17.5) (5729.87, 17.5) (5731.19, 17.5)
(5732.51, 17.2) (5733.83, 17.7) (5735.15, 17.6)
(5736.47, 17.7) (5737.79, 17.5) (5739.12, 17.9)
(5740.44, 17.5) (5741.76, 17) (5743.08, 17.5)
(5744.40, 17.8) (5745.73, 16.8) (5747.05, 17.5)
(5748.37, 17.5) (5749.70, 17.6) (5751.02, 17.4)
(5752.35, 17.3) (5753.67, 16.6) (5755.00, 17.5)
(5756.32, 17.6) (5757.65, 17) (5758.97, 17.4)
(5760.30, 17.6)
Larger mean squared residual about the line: 0.21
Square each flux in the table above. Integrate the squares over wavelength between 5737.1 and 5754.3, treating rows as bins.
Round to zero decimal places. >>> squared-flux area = 5196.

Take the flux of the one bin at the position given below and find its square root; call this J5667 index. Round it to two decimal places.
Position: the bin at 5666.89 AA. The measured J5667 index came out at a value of 4.20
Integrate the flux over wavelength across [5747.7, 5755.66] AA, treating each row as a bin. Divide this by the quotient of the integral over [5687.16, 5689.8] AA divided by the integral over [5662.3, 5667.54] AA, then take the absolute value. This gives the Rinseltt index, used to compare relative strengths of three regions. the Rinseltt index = 267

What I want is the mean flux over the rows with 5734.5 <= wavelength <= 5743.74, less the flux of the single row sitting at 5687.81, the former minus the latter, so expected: -0.07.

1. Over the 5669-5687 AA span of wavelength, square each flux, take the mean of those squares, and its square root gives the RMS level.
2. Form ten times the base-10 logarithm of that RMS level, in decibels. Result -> 12.4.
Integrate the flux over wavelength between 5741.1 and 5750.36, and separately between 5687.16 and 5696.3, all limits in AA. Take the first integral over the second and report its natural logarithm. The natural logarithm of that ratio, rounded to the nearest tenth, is 0.0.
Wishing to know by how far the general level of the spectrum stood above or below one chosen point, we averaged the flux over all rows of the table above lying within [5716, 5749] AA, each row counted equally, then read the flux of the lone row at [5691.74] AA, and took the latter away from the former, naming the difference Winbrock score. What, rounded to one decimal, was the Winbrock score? 1.1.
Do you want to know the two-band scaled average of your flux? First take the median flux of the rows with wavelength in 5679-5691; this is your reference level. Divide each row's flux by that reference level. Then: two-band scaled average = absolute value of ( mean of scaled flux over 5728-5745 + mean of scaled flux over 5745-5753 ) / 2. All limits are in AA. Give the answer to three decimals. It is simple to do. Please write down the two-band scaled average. 0.991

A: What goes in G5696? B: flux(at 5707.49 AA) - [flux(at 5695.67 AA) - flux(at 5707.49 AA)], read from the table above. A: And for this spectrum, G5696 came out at 15.8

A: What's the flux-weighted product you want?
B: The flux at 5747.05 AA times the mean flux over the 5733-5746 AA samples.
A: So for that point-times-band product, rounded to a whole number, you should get 306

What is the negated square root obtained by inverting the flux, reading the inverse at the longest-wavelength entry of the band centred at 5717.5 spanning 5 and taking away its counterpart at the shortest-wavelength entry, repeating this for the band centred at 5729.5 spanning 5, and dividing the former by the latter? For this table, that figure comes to -1.4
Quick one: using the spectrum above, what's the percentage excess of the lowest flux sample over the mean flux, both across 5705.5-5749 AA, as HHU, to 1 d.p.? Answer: -7.7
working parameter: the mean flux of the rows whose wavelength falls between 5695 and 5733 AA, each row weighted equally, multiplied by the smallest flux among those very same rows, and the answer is 280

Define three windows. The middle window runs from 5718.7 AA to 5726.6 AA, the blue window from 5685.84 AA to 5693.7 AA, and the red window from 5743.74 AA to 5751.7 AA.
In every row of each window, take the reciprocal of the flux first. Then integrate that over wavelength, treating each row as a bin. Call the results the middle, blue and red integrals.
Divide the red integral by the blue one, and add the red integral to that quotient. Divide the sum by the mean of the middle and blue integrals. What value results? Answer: 3.25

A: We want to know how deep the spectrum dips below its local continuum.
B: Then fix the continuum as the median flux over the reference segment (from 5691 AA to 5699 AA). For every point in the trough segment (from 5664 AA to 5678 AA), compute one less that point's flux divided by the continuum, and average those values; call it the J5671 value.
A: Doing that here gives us -0.004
